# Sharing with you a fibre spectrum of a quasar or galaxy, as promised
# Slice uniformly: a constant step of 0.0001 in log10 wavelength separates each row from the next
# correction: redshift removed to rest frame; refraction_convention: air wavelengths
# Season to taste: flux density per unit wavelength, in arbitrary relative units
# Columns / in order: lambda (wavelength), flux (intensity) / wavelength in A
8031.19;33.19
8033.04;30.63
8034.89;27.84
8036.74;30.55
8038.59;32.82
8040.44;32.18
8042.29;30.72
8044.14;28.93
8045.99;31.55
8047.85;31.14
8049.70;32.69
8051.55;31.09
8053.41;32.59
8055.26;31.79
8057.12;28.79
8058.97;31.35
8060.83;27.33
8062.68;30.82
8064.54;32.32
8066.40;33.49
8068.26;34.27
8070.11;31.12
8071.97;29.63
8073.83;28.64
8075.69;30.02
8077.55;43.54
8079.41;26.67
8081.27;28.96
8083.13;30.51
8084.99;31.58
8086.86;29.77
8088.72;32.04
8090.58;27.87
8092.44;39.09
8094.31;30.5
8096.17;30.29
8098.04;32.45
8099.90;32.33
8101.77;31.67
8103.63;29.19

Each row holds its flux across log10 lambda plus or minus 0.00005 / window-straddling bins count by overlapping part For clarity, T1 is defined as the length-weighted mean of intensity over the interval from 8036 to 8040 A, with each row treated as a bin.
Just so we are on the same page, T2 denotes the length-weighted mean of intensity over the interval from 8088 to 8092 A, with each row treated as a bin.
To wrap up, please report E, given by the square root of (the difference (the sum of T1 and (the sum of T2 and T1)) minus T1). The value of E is 7.93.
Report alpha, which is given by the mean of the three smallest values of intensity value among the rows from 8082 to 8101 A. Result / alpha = 29.3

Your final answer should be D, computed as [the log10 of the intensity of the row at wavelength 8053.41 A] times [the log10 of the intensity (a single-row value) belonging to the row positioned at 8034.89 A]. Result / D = 2.19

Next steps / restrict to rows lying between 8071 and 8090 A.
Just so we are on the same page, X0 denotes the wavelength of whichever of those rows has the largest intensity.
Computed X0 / 8077.55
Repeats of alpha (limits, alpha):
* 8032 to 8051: 29.1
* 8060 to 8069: 30.2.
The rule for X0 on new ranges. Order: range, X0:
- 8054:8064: 8055.26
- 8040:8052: 8049.70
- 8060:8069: 8068.26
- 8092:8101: 8092.44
